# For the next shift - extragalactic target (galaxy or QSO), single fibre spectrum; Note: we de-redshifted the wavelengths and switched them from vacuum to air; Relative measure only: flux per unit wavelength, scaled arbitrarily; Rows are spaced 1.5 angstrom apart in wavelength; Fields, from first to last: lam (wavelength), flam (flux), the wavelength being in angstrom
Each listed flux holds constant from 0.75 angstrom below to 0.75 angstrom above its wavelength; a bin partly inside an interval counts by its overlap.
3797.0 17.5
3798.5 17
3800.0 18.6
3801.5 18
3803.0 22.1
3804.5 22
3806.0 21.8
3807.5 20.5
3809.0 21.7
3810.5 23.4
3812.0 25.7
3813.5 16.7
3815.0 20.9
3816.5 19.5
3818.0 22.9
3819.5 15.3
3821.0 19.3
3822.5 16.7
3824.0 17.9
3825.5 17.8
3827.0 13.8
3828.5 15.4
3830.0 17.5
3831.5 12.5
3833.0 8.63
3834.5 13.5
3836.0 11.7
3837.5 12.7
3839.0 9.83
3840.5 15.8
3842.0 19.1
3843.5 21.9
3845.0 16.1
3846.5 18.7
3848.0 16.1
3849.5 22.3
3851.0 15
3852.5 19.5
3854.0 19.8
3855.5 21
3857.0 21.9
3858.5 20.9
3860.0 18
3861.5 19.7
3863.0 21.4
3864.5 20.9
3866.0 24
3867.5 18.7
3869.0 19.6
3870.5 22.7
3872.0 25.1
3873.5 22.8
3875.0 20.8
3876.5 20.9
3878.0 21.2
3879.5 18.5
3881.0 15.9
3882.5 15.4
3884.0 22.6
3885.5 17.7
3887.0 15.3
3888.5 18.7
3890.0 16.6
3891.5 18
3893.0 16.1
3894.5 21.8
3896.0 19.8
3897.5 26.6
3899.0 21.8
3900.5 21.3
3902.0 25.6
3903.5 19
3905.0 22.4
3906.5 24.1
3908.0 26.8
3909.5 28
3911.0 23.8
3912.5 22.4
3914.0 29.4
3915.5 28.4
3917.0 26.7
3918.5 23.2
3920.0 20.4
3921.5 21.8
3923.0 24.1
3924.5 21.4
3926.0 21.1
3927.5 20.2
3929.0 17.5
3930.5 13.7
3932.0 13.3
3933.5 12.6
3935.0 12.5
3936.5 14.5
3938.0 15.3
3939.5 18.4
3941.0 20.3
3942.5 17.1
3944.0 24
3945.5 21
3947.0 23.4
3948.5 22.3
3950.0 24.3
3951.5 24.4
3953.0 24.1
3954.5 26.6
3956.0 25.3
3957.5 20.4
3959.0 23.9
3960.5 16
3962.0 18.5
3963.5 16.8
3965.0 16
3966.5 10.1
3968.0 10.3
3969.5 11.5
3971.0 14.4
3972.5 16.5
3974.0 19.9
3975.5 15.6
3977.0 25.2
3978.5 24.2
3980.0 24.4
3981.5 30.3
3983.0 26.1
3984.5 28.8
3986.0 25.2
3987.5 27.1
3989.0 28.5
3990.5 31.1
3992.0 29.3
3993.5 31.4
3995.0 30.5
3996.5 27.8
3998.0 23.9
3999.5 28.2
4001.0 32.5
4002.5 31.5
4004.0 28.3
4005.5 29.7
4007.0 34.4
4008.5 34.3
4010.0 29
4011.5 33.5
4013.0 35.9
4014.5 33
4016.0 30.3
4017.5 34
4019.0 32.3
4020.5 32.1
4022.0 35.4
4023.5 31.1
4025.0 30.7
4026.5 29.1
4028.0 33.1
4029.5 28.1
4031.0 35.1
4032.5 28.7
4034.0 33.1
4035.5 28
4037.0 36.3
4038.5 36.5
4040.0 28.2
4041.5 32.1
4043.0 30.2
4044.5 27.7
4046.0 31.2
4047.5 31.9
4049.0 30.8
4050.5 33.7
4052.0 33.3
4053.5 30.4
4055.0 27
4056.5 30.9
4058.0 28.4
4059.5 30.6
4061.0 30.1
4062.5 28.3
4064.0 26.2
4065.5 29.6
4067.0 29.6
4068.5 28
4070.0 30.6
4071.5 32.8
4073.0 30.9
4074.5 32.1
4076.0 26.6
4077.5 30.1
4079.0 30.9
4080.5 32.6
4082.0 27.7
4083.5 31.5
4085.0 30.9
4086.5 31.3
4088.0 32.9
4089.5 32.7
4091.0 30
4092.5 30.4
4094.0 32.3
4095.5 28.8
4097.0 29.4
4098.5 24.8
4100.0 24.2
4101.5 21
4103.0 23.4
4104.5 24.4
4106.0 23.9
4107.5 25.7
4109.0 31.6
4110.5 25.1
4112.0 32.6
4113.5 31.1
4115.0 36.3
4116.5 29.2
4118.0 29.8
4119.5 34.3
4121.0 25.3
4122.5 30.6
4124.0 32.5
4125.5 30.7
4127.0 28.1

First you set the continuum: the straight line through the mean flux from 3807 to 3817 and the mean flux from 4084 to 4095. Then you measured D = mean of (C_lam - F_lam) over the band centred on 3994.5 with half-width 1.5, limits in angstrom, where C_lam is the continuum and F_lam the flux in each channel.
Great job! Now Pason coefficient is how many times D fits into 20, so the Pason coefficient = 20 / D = -7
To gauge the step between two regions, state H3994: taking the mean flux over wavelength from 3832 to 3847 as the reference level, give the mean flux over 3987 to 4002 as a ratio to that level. 2.0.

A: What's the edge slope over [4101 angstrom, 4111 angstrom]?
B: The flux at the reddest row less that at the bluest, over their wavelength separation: 0.5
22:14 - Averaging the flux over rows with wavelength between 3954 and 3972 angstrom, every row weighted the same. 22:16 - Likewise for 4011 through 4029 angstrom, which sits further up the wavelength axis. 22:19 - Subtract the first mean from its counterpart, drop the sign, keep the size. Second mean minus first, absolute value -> 15.1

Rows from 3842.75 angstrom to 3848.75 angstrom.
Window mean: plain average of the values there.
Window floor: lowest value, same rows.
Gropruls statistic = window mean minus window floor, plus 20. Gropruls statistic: 22.1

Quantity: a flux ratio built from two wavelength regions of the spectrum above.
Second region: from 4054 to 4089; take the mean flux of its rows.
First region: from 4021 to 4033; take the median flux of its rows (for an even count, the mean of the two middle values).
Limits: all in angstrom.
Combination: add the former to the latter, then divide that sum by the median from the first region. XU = 2.0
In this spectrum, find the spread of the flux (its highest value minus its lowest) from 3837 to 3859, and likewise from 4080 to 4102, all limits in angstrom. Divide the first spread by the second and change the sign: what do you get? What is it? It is -1.05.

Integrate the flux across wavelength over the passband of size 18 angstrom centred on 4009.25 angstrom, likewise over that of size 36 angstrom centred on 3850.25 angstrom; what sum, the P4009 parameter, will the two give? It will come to 1220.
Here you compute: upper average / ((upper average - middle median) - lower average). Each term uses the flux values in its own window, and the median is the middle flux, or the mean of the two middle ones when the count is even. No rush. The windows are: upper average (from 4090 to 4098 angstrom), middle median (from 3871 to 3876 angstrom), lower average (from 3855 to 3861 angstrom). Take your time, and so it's -2.3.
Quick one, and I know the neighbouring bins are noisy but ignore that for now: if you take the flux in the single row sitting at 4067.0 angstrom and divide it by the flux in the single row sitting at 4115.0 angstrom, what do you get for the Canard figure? 0.82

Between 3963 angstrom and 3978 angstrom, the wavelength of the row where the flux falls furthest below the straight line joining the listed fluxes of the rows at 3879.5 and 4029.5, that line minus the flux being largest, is 3966.5 angstrom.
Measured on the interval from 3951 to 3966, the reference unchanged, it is 3965.0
